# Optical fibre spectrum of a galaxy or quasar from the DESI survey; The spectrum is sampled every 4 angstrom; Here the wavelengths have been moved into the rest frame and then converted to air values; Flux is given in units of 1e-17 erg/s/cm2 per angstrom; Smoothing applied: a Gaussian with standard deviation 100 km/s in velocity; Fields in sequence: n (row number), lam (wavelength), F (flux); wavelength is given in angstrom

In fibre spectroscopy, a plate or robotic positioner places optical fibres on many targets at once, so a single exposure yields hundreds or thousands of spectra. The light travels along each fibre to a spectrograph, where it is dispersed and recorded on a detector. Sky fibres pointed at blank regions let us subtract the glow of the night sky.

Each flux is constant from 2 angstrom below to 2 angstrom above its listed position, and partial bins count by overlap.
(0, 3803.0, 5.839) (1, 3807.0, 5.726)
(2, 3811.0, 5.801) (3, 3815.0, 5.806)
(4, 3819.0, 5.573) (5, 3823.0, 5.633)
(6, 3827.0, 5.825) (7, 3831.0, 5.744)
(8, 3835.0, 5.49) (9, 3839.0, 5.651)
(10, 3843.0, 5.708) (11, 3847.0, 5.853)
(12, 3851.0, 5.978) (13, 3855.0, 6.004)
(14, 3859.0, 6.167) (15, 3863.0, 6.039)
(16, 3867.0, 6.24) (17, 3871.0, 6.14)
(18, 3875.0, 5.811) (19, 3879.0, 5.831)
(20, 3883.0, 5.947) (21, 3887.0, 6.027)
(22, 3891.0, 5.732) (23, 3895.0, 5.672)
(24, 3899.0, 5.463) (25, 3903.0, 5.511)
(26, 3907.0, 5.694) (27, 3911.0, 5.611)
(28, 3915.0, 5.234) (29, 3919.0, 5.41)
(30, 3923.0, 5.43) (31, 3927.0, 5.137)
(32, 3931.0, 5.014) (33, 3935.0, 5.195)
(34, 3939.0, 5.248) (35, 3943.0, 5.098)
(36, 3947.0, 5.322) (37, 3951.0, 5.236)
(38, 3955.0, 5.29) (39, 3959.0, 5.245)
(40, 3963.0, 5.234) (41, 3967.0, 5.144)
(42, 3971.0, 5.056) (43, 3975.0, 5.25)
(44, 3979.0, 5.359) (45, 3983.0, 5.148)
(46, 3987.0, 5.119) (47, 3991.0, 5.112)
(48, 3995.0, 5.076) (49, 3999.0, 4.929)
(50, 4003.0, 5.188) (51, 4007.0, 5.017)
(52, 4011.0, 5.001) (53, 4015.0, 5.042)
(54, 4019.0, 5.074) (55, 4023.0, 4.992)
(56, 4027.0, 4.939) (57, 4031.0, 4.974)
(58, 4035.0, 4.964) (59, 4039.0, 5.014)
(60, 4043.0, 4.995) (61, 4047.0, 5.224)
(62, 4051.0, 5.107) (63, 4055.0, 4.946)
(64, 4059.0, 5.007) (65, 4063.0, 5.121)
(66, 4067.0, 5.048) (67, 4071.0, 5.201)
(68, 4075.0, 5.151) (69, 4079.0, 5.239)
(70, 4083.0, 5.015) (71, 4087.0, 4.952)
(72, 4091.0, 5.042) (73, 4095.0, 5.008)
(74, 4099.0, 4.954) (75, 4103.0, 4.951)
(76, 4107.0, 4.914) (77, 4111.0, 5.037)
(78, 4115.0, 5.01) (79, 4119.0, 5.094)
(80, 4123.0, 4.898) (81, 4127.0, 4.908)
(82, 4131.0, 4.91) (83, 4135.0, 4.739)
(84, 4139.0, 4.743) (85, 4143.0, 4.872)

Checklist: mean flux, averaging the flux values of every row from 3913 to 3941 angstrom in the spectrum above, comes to 5.2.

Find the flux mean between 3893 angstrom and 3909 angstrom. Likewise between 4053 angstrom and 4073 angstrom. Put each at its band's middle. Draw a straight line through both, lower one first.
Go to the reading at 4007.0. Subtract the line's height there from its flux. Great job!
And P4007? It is -0.23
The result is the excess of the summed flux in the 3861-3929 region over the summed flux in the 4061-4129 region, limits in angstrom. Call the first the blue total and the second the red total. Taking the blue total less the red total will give 11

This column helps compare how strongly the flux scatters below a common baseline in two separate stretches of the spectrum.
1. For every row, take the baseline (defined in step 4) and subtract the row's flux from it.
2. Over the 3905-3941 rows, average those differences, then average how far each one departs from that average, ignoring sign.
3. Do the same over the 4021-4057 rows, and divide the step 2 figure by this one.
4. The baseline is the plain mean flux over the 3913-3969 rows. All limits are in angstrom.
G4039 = 2.8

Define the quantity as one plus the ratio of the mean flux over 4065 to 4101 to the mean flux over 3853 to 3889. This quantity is 1.84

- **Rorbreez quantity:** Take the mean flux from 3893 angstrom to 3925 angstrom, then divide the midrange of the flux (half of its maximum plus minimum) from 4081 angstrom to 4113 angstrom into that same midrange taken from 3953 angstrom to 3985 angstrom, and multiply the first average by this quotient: 5.76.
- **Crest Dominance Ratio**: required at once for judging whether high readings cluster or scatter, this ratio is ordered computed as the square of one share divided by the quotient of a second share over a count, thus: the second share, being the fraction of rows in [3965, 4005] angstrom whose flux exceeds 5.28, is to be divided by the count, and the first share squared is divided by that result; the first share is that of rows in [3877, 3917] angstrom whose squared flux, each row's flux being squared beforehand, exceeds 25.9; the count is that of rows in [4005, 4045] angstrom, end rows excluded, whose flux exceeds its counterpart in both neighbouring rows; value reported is 30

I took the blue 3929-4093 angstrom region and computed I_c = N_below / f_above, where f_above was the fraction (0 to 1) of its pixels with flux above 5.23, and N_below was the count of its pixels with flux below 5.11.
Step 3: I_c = 100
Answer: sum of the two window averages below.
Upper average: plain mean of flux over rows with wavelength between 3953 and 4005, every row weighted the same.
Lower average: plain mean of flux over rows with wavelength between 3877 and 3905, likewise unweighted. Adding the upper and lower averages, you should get 10.9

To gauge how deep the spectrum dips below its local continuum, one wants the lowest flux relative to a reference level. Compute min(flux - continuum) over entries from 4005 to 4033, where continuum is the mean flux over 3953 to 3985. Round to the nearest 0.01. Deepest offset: -0.28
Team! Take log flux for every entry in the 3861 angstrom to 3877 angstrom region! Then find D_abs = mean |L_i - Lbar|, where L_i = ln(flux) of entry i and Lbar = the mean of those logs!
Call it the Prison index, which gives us 0.022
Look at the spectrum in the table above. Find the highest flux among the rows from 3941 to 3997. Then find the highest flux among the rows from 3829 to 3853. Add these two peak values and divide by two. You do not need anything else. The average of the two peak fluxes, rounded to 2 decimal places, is 5.67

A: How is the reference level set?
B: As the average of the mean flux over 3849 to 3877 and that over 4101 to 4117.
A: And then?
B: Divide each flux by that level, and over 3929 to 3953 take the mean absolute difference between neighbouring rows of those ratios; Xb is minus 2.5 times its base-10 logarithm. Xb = 4.00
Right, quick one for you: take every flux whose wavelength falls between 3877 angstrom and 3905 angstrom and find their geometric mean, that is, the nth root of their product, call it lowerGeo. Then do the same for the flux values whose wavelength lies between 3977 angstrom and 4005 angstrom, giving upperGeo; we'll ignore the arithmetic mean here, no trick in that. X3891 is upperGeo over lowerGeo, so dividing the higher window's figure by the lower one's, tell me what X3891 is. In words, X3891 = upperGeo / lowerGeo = 0.894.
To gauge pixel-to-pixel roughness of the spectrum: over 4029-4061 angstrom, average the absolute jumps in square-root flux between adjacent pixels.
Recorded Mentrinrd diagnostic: 0.021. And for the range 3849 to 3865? 0.021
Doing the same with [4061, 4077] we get 0.020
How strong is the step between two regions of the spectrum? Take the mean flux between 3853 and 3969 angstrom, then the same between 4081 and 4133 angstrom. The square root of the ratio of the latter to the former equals 0.946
